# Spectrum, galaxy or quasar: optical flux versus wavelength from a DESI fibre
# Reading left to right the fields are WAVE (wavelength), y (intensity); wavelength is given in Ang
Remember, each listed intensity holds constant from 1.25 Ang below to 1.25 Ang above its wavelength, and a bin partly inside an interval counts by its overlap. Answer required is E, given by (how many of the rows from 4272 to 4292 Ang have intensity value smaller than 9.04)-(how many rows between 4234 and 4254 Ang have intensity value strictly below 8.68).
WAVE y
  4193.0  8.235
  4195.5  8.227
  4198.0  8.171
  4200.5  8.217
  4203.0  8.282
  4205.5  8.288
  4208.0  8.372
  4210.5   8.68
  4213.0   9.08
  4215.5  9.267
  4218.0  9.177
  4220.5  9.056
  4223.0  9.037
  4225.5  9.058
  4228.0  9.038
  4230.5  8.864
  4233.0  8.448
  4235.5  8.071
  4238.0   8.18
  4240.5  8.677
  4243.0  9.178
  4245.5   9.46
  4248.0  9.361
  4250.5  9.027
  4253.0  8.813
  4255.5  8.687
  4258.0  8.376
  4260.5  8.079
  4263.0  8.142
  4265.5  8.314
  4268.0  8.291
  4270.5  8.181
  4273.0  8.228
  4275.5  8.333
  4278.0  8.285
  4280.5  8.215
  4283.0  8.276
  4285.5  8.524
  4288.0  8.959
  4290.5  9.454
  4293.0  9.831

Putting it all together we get 4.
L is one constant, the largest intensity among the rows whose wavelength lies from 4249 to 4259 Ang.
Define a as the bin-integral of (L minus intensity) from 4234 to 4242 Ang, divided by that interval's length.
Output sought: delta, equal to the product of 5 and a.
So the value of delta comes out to 3.43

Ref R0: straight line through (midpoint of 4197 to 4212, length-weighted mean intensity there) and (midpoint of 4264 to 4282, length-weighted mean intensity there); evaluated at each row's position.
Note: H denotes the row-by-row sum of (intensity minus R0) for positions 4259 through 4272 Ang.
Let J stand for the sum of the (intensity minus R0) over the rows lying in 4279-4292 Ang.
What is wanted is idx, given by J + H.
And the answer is 1.8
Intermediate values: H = -0.4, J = 2.2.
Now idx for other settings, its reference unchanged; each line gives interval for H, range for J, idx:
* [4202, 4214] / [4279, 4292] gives 3.2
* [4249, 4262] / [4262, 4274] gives 1.4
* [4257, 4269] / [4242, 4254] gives 4.2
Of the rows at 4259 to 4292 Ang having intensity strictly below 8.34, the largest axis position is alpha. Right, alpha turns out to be 4283.0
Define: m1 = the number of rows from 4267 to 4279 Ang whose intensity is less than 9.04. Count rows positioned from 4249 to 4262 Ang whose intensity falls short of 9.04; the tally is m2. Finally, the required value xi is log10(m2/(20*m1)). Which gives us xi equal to -1.30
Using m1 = 5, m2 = 5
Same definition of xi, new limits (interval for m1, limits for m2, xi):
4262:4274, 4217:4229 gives -1.70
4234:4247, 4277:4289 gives -1.08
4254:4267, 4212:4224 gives -2.00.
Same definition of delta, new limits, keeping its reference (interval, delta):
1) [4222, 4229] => -0.09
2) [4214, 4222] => -0.66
